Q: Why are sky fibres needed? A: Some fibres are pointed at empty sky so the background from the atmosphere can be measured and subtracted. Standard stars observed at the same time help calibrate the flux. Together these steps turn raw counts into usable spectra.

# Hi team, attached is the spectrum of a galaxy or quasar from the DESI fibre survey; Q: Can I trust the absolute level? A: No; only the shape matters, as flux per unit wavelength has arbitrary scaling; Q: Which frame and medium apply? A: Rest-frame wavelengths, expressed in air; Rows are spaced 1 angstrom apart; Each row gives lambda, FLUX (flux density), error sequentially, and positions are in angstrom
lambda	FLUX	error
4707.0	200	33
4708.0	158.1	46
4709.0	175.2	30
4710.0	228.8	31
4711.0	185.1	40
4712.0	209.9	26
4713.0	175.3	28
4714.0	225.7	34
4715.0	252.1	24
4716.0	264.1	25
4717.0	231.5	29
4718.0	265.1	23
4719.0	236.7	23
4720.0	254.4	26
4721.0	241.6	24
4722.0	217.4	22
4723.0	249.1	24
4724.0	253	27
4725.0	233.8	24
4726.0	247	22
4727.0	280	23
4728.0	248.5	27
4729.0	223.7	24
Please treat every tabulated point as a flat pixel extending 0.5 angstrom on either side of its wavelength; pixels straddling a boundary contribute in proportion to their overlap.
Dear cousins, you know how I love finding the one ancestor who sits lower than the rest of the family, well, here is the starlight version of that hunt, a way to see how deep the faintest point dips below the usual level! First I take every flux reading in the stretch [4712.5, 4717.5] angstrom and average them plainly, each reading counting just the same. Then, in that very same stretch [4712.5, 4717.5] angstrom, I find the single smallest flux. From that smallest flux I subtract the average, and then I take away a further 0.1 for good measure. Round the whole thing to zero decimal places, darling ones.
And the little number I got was -55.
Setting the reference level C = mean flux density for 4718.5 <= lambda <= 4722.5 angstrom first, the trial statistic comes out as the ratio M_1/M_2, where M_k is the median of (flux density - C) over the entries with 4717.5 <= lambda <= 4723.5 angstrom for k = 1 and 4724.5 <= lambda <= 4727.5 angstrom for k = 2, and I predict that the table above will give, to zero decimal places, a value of 1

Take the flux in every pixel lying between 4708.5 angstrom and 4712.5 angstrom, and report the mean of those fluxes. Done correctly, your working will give 200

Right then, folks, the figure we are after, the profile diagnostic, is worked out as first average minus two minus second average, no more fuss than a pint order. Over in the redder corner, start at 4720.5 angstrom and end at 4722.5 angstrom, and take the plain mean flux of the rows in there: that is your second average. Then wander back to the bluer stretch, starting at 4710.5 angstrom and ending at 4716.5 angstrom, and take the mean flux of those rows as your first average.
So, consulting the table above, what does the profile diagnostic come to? -13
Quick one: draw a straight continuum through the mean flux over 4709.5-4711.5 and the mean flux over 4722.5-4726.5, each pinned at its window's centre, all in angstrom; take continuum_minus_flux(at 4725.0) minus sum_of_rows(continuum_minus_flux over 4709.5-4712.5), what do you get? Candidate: 12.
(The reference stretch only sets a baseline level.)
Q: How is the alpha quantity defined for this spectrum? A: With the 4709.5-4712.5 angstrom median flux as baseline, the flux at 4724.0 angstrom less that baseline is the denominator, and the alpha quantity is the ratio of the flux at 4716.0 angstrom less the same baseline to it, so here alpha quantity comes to 1.26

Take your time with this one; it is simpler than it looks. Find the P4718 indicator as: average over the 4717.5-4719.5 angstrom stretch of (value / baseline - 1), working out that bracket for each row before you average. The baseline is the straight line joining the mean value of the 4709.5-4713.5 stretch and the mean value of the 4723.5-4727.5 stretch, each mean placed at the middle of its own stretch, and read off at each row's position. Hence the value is 0.11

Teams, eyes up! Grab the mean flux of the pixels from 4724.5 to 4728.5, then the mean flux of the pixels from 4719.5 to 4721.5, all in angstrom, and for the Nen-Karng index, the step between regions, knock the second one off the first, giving 4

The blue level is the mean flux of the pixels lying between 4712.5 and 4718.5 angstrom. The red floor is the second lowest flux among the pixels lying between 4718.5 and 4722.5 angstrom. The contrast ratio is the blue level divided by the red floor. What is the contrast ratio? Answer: 1.00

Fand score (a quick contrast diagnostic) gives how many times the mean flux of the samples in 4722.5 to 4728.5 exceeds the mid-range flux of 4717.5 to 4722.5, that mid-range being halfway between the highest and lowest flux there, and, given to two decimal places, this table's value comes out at 1.04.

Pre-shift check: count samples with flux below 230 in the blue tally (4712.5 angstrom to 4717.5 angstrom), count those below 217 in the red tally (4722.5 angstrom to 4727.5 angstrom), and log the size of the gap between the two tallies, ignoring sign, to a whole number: 2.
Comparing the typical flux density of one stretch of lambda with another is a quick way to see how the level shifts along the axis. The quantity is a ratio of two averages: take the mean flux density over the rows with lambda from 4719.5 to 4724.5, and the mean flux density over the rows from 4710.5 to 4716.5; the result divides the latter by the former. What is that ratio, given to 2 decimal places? 0.90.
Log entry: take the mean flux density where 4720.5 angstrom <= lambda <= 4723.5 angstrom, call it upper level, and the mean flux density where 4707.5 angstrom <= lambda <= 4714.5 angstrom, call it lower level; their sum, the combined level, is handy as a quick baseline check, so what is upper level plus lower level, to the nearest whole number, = 430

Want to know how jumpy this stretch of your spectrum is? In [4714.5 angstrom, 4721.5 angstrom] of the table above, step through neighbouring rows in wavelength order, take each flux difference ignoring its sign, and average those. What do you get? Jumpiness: 23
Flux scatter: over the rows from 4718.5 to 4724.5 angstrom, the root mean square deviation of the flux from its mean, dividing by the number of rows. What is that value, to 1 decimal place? 12.6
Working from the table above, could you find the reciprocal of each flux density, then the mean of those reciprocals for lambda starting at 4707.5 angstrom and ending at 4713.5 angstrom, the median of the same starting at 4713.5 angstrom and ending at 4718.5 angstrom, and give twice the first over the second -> 2.7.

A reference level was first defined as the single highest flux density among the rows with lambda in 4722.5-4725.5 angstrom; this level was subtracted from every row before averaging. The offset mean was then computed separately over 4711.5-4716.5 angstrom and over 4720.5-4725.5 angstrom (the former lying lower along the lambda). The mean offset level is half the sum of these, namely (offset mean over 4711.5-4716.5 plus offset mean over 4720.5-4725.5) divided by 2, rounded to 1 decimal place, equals -20.8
